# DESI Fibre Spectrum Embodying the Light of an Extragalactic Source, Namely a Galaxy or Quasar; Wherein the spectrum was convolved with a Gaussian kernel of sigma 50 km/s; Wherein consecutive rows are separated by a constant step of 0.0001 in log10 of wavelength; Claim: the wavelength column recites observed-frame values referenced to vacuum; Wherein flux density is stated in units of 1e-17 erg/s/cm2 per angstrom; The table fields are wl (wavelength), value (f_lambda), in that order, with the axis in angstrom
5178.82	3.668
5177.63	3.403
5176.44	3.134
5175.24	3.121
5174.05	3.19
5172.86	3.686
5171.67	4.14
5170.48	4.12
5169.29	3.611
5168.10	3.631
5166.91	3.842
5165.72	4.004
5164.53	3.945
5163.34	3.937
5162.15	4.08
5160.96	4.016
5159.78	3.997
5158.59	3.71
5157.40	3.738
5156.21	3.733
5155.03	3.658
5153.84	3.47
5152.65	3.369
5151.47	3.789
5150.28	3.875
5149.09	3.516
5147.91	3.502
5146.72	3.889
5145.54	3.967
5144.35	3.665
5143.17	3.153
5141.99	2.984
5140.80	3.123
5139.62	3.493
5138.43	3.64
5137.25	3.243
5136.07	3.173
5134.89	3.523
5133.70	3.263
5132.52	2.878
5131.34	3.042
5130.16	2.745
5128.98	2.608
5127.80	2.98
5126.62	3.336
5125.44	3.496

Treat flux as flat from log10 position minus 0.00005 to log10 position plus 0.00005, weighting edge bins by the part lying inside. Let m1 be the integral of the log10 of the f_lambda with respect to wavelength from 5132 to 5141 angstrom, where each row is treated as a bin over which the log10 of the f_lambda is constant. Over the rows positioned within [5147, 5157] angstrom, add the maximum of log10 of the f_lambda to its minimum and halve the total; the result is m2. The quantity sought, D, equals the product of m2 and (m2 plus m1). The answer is 2.91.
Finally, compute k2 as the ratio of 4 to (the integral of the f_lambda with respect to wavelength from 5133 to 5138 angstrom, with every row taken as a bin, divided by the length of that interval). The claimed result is 1.21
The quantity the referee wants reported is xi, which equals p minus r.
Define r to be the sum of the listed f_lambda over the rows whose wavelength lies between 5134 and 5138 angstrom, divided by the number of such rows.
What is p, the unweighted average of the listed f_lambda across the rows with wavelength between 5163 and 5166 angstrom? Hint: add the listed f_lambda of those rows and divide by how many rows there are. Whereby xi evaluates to 0.65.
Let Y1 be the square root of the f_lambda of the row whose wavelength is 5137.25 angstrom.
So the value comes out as 1.80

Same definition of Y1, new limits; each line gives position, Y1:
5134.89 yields 1.88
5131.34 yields 1.74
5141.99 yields 1.73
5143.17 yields 1.78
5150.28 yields 1.97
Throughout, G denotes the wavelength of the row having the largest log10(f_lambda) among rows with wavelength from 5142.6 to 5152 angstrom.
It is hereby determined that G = 5145.54 angstrom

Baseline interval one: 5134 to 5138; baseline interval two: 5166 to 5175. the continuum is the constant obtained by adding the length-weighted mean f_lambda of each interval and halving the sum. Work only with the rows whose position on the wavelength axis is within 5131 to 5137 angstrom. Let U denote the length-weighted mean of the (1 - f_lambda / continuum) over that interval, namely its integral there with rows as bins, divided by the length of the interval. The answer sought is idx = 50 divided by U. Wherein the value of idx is 515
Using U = 0.097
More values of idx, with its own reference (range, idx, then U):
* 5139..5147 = 2335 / 0.021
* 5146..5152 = -921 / -0.054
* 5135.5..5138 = 604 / 0.083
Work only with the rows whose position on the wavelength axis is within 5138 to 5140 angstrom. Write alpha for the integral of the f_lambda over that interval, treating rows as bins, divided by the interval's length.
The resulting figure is 3.6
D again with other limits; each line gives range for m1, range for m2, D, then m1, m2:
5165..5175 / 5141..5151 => 3.37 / 5.73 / 0.537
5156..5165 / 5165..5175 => 3.29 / 5.32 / 0.560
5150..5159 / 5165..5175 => 3.15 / 5.07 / 0.560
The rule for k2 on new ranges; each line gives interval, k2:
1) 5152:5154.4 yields 1.17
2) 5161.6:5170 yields 1.03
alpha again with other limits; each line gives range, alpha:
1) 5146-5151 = 3.7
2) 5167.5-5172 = 3.9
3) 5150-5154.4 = 3.6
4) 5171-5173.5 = 3.9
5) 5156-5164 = 3.9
